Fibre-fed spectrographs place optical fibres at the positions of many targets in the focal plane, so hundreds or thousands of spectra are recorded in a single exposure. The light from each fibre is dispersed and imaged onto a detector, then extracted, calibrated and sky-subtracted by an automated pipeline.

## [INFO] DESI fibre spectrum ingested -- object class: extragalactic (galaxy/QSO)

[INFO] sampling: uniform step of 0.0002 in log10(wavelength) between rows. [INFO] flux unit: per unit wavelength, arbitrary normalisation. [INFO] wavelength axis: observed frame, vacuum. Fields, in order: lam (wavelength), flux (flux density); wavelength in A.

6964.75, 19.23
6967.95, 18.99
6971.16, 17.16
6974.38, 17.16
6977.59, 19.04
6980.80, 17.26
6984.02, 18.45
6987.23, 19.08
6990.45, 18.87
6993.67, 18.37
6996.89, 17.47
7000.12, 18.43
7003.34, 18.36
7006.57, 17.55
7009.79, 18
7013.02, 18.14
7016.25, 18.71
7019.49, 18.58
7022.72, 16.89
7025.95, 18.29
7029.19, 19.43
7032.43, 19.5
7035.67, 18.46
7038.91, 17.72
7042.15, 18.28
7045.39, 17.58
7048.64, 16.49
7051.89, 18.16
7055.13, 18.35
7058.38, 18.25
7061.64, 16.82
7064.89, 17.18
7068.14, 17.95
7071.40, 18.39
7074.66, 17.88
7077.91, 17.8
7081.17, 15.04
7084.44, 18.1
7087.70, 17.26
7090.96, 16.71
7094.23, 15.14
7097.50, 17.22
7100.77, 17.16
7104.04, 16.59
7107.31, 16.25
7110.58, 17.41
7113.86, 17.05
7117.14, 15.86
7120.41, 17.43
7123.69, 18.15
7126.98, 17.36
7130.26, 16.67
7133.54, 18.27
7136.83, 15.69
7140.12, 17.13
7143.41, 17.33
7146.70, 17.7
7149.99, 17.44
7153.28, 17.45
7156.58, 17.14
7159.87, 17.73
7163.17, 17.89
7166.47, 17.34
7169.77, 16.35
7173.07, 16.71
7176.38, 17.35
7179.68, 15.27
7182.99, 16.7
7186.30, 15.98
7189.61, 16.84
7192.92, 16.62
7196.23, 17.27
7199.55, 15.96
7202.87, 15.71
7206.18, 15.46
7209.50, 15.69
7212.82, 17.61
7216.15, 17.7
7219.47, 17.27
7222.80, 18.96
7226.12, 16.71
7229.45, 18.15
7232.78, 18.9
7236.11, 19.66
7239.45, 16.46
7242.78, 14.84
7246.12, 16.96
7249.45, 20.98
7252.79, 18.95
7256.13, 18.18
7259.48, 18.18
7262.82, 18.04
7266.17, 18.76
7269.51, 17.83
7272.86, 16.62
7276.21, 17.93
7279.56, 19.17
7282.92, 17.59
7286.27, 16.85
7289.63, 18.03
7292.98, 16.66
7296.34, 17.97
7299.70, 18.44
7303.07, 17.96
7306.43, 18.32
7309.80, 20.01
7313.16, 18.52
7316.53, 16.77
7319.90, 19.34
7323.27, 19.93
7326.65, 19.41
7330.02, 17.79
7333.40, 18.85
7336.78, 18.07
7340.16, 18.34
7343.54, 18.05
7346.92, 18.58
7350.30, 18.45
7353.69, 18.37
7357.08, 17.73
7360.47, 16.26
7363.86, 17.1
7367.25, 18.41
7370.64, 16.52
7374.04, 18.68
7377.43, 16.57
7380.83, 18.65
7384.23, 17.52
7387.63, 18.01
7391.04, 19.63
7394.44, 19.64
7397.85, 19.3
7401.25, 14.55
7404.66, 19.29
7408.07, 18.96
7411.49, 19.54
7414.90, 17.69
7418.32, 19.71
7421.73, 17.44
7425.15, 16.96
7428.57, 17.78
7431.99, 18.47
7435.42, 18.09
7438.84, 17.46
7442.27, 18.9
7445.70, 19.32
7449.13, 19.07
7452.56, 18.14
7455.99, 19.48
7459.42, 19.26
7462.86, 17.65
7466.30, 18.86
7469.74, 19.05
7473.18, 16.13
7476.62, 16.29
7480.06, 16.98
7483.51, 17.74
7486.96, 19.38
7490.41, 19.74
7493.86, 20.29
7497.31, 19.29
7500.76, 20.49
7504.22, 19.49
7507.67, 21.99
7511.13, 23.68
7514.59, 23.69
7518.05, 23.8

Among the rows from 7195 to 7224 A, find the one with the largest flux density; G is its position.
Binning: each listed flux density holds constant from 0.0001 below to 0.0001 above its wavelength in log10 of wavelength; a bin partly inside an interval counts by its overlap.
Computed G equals 7222.80 A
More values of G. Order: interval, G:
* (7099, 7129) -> 7123.69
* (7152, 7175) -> 7163.17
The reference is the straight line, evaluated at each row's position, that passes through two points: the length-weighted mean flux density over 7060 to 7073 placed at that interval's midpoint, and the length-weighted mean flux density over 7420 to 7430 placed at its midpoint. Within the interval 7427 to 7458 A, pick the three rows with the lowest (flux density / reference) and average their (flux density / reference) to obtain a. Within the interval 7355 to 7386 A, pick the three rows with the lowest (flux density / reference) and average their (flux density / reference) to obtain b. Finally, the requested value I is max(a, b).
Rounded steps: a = 1.02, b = 0.94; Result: 1.02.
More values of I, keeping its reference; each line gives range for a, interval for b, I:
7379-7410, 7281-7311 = 0.98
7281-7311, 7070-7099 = 0.98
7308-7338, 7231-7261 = 1.01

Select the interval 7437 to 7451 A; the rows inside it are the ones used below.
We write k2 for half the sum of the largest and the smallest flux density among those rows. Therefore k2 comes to 18.39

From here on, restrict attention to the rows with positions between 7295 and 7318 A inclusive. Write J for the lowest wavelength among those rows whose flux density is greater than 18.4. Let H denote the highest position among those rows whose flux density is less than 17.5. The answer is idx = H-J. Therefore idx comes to 16.8 A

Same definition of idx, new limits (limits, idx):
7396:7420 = 3.4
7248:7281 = 23.4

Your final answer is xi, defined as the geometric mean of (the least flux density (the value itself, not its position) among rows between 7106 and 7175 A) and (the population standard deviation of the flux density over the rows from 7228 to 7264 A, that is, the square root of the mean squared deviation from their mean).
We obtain 4.9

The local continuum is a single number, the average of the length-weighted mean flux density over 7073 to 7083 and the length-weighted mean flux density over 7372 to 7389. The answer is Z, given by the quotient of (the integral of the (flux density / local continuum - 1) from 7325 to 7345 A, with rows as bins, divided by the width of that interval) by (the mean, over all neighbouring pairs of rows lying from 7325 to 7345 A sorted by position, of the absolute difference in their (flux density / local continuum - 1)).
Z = 1.3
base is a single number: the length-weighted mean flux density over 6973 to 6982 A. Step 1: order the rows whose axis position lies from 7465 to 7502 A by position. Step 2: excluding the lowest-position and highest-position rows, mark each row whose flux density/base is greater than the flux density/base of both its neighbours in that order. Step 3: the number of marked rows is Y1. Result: 2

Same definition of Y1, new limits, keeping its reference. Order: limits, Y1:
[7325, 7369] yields 3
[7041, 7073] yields 1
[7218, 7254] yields 3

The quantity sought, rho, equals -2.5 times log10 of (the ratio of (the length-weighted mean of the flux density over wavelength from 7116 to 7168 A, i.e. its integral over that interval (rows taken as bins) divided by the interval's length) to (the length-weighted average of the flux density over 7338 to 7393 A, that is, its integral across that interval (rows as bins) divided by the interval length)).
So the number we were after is 0.039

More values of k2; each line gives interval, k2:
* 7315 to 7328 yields 18.35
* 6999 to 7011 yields 17.99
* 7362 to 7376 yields 17.60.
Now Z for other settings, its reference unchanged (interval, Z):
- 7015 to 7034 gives 1.3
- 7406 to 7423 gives 0.8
